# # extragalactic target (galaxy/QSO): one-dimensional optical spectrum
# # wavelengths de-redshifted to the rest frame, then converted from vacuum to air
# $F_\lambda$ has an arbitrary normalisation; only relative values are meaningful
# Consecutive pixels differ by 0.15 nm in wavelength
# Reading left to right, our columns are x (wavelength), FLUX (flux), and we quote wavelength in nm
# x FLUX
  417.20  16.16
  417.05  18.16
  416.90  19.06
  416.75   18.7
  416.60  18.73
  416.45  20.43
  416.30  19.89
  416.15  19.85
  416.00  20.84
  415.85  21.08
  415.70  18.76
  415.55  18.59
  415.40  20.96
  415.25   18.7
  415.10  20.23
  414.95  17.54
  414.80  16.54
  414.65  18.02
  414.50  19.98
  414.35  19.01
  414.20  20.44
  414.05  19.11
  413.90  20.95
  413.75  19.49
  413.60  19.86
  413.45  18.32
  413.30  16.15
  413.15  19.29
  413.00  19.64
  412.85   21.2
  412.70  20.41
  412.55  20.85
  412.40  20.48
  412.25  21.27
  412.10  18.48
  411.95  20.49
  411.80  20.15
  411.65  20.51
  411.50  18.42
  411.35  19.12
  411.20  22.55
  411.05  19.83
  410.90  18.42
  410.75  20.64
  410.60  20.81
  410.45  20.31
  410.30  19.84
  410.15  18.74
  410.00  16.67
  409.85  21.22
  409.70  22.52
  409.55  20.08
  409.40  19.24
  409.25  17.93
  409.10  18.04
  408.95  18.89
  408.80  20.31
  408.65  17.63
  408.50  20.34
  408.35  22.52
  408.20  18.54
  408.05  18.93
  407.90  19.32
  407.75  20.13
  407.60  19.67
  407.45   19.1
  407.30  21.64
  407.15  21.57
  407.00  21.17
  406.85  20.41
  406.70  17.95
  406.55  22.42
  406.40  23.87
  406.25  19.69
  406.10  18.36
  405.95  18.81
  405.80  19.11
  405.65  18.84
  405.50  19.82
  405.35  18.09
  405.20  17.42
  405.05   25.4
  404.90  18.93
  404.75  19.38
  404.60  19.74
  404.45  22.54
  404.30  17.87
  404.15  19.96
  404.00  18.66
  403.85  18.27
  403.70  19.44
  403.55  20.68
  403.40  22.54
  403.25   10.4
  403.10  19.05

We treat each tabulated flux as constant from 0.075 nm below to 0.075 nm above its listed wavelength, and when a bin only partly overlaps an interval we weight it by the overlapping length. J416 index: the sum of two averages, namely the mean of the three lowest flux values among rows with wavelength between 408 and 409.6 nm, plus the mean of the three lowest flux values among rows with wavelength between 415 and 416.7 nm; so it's 36.54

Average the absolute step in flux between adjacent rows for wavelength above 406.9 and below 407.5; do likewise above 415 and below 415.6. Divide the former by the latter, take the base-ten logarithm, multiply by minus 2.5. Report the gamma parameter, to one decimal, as 0.8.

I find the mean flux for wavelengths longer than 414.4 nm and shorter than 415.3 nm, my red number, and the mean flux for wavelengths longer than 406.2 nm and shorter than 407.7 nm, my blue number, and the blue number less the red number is 2.2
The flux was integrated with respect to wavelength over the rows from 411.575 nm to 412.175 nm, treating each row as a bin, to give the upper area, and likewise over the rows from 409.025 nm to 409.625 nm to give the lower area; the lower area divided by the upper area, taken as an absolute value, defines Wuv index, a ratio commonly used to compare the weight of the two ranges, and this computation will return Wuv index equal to 0.95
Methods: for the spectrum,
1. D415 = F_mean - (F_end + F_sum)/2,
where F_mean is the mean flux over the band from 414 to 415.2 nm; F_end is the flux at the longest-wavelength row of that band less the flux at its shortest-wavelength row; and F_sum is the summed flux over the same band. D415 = -57.1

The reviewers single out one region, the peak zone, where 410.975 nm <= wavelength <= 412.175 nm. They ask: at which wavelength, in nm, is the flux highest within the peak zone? 411.20 nm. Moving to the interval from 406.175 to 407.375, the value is 406.40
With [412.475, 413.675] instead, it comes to 412.85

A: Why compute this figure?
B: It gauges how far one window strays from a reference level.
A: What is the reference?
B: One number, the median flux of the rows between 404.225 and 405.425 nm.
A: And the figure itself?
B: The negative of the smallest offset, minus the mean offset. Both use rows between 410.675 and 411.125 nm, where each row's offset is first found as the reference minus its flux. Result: 2.0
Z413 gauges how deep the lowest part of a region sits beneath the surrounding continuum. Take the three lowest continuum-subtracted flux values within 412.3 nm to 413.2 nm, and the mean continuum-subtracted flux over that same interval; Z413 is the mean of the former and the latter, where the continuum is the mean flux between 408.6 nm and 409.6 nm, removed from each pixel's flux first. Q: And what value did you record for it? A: 1.2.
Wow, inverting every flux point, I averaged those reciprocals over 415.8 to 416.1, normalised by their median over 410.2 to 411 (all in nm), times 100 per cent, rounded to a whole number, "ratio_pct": 97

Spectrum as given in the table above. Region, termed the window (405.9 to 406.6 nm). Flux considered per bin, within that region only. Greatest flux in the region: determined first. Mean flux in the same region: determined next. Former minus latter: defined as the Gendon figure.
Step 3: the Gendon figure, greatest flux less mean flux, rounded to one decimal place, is 3.2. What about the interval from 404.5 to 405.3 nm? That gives 5.2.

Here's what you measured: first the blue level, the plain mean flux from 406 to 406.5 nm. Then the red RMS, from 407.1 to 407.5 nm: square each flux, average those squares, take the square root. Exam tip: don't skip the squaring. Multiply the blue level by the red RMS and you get 429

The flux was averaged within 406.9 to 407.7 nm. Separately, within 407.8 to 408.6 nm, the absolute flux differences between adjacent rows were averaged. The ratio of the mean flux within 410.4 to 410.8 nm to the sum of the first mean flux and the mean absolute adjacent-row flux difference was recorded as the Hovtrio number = 0.92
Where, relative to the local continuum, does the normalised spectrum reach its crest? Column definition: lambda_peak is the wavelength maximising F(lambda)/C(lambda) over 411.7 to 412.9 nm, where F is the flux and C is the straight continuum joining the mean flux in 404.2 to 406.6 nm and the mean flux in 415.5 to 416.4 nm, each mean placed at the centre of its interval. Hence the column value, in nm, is 412.25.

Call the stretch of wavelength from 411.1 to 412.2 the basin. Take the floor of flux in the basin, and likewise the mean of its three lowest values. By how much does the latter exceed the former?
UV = 0.25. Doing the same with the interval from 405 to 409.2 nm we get 0.25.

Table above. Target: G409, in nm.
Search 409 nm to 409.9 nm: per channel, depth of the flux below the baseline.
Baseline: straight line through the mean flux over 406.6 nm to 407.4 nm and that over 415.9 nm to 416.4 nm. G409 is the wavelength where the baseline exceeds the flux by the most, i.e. 409.25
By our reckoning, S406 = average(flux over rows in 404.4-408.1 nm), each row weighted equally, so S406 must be 20.1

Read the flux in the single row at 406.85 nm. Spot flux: 20.41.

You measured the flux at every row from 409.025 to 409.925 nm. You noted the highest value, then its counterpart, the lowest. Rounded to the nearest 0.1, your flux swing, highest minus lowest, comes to 4.6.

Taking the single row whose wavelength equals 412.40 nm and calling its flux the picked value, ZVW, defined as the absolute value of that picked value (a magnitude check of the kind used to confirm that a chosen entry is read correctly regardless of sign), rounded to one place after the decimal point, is 20.5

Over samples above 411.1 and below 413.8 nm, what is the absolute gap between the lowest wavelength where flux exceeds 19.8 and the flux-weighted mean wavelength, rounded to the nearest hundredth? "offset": 1.26 nm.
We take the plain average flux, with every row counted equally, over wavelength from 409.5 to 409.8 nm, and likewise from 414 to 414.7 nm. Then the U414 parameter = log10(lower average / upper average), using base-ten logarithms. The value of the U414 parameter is 0.043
